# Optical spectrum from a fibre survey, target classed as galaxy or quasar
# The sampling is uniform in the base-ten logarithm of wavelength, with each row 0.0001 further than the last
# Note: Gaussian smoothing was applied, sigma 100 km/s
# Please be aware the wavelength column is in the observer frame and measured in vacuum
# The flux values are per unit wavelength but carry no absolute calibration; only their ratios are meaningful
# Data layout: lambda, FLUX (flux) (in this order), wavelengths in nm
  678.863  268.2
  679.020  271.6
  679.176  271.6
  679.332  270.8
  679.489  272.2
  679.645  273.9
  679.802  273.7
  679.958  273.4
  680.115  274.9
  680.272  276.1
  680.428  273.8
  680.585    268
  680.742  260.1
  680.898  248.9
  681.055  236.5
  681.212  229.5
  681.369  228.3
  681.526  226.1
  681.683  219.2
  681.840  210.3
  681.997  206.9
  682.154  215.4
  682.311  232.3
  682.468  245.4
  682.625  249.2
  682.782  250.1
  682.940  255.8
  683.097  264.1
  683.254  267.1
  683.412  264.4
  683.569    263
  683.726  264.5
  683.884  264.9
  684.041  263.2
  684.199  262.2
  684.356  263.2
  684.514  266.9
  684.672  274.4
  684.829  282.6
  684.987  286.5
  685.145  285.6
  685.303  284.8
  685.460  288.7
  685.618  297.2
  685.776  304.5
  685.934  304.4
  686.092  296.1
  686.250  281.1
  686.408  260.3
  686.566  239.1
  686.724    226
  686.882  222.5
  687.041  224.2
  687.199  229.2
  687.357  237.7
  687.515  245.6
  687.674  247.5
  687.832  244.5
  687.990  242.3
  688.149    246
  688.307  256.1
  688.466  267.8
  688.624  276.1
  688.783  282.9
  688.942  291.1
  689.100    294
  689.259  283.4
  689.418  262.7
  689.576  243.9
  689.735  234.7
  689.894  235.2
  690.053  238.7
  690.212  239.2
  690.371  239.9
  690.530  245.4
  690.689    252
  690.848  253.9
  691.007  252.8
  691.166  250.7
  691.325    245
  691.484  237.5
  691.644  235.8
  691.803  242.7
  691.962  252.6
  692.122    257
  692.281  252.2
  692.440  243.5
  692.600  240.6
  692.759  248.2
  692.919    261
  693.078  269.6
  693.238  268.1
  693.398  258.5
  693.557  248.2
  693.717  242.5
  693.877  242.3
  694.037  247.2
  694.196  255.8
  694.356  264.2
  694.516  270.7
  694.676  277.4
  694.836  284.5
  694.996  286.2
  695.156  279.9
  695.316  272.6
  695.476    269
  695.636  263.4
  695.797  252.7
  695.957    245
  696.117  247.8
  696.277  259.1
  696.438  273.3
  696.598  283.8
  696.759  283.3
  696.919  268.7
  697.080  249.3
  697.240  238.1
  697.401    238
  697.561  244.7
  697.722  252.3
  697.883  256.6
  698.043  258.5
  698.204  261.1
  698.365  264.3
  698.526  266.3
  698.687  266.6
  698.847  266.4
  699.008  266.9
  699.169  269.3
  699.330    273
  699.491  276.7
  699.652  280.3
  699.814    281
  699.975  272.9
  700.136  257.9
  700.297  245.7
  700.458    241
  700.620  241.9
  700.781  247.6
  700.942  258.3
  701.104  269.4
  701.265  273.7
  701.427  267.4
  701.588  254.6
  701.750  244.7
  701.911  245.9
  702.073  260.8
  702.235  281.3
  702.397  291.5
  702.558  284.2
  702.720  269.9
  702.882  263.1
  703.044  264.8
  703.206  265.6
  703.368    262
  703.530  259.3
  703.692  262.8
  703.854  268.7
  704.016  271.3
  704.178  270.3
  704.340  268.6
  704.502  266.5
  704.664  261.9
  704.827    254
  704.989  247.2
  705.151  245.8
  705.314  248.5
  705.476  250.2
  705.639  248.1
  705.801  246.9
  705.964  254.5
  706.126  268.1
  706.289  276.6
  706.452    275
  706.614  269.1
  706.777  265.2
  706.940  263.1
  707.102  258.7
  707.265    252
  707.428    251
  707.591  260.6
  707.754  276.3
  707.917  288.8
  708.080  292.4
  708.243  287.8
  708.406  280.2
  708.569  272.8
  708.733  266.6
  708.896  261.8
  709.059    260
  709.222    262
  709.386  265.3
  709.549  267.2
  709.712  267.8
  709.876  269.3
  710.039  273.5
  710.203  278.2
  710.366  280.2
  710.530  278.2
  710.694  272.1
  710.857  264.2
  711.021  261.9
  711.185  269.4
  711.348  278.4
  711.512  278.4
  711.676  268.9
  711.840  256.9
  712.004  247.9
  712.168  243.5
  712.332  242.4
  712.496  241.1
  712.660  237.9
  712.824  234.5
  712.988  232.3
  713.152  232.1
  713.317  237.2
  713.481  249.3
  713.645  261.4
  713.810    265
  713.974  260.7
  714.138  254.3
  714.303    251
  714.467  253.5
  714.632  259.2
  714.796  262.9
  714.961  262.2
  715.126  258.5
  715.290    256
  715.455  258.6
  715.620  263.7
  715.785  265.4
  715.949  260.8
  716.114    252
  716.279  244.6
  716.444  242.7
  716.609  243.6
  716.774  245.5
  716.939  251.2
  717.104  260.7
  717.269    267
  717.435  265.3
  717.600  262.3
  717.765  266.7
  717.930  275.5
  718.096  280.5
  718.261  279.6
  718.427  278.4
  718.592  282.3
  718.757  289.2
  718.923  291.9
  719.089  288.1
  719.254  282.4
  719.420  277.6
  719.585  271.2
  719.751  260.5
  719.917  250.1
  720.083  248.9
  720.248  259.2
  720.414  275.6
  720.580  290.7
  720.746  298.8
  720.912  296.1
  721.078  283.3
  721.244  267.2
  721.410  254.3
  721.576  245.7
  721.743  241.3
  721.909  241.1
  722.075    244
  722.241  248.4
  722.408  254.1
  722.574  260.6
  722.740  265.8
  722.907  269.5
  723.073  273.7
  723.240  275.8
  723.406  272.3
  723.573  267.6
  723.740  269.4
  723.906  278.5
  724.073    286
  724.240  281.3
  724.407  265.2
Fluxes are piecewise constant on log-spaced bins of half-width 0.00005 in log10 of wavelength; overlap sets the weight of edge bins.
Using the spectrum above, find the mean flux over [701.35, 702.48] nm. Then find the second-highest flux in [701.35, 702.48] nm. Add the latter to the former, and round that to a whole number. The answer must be 545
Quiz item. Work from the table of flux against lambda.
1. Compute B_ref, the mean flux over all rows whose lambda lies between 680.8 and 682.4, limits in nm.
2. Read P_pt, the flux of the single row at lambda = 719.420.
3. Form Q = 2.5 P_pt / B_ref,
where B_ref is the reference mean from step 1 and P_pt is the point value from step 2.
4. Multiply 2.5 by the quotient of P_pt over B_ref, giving 3.1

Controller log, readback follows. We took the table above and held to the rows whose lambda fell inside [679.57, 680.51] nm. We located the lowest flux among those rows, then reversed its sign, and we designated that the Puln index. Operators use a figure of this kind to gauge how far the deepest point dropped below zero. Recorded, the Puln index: -273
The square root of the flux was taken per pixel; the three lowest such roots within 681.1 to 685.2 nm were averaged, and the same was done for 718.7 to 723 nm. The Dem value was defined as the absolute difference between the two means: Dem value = 1.0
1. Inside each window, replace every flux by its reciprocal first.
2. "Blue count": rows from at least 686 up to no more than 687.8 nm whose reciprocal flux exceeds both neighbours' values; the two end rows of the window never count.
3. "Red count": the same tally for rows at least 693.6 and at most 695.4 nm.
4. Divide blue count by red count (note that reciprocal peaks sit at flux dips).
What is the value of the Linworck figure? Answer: 1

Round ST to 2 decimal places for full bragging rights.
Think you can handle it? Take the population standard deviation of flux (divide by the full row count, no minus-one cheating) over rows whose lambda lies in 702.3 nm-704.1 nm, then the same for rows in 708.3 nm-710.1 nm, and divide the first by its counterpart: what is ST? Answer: 1.67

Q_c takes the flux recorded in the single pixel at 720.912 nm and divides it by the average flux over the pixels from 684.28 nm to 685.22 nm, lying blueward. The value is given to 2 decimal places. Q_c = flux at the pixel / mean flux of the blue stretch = 1.07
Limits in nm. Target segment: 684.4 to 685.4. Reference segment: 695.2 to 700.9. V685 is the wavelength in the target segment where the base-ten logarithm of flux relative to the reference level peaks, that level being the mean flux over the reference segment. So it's 684.987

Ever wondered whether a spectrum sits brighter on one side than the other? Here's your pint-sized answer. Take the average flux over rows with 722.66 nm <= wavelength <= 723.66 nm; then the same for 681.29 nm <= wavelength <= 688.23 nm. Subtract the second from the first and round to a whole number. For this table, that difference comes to 15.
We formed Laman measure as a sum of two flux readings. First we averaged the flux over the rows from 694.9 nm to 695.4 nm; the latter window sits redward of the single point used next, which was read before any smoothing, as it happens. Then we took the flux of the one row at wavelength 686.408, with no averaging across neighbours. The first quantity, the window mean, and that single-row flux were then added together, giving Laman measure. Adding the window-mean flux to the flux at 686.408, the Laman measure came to 540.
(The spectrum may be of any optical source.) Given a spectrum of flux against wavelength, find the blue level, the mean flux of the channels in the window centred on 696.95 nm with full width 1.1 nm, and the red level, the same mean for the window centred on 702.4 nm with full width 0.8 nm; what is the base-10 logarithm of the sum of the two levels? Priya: 2.73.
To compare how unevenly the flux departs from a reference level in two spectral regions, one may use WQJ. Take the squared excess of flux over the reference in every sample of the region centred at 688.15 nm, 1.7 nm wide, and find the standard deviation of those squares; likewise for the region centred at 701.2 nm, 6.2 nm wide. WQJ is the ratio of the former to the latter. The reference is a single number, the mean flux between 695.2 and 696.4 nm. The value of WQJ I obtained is 1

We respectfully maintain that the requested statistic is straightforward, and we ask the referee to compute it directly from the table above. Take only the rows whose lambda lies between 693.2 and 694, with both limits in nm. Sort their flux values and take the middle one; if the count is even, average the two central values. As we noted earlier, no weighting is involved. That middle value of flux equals 248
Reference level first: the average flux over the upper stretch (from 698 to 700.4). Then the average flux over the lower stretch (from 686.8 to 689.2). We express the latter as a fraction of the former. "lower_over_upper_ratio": 0.95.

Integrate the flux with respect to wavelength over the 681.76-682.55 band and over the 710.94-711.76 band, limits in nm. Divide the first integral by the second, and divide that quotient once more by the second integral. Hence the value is 0.0035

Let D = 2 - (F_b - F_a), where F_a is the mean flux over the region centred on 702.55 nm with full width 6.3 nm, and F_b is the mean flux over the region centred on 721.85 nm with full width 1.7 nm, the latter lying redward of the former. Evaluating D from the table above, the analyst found 10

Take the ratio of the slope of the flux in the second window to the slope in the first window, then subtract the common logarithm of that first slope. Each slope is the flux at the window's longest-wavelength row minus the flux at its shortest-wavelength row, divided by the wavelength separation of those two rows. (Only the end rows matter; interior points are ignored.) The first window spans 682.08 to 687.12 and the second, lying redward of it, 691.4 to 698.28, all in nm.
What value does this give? 1.7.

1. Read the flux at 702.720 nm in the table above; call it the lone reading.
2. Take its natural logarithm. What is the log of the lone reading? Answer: 5.60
